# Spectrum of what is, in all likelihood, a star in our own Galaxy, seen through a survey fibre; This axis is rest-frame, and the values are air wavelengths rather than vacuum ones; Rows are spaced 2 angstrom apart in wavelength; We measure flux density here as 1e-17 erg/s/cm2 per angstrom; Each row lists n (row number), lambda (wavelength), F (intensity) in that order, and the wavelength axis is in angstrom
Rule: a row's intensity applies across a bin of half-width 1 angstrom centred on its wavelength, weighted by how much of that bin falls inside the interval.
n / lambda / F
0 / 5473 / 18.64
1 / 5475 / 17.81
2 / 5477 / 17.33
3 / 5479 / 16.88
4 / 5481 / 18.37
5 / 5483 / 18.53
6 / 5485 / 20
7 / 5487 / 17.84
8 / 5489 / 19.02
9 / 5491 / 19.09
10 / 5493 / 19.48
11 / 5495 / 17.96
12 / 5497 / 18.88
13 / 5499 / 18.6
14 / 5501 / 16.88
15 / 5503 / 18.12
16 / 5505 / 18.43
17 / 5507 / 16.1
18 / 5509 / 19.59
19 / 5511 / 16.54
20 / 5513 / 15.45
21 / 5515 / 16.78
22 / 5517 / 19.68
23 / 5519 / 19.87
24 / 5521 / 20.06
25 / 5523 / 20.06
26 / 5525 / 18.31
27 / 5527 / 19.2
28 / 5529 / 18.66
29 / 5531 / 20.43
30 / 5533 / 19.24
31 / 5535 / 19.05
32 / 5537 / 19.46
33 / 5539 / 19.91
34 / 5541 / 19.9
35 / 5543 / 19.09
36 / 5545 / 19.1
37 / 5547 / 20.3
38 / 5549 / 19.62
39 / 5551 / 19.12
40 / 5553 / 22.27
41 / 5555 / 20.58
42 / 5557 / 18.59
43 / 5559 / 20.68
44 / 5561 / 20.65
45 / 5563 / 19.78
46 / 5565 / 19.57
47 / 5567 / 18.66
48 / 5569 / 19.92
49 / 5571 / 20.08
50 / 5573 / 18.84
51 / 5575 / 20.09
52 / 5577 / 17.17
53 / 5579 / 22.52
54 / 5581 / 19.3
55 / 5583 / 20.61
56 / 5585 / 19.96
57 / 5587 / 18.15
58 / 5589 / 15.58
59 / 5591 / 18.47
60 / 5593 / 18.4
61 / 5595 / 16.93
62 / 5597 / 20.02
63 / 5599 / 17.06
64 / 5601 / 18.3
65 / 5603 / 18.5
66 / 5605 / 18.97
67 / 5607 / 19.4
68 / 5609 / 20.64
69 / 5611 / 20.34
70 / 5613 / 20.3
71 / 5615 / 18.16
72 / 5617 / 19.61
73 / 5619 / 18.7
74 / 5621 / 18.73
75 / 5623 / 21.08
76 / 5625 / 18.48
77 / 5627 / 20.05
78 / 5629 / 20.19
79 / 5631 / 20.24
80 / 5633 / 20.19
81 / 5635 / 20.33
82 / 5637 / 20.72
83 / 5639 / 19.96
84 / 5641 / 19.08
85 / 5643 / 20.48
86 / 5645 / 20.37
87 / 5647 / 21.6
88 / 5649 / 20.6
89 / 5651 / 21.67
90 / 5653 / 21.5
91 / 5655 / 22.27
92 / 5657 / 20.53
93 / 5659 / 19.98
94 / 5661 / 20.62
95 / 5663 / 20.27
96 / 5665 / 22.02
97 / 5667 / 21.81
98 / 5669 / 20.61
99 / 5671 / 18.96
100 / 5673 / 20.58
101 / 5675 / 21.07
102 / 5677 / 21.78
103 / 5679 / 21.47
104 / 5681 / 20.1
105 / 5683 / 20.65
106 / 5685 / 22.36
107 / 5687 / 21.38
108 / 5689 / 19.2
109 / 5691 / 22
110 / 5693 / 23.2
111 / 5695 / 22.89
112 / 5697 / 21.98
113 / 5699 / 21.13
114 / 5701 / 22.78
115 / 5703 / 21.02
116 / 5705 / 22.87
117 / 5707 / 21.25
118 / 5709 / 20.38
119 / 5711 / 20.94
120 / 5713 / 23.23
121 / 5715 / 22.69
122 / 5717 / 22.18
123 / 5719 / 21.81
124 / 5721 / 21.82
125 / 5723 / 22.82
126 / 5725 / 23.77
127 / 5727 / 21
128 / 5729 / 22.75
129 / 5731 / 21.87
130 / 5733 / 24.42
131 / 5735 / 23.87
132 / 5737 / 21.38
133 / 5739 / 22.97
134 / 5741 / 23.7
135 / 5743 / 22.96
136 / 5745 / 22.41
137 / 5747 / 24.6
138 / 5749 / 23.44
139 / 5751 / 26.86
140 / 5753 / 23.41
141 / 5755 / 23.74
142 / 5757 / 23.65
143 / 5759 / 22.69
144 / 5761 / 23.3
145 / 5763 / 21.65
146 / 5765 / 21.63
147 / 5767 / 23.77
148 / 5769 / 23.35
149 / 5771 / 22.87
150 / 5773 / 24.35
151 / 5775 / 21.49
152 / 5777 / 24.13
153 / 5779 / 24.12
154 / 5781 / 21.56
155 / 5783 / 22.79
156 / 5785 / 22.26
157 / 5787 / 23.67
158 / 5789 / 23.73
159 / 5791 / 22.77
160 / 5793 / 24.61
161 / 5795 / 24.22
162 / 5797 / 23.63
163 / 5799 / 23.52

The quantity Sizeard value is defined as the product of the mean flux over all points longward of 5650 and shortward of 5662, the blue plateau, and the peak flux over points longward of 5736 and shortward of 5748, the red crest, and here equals 519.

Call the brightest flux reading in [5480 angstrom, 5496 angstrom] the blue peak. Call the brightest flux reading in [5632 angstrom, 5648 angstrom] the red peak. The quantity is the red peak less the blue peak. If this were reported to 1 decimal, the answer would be 1.6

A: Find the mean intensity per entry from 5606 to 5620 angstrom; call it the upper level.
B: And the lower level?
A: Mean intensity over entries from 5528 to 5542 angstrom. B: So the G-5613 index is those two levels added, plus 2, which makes 41.1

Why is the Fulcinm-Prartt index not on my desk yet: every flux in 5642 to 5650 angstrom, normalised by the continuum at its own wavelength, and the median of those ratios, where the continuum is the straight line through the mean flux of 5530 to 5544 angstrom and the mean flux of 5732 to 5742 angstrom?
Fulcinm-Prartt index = 0.951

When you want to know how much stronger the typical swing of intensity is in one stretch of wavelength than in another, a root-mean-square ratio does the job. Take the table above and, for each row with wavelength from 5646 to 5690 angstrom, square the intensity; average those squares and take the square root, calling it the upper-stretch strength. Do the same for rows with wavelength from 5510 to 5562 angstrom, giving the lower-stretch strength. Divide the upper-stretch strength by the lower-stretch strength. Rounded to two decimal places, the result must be 1.08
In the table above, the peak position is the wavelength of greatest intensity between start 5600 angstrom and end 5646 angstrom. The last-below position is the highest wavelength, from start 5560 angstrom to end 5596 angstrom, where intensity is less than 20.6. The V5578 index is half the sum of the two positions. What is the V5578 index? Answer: 5609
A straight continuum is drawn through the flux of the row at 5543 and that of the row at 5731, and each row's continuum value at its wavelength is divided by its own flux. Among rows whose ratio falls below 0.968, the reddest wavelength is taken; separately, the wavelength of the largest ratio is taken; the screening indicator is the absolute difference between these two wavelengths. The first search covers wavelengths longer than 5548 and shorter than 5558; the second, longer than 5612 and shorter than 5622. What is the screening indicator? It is 60 angstrom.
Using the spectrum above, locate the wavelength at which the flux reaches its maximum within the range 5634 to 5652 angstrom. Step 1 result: 5651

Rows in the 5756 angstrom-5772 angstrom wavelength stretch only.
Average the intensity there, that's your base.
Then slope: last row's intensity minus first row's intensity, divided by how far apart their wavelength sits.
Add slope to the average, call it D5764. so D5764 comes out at 22.8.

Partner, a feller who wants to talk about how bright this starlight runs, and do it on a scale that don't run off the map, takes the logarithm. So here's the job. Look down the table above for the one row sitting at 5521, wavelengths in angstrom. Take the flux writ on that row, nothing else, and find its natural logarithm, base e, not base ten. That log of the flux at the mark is 3.00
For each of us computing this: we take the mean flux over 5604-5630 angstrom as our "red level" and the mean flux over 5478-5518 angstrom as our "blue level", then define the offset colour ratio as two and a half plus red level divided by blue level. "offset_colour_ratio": 3.58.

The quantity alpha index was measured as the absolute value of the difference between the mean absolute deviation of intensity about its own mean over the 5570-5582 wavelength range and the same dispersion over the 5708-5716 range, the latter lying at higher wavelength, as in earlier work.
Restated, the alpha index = 0.1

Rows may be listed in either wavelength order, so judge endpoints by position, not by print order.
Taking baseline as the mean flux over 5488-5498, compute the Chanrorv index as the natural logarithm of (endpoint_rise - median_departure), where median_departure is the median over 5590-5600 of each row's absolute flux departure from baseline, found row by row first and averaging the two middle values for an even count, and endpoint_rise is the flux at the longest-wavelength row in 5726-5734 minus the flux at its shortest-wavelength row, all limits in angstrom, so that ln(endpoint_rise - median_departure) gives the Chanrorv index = 0.8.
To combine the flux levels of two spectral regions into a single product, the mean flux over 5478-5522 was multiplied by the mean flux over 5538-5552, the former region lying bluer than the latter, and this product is 358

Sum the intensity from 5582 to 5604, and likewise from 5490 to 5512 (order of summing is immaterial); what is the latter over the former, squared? 0.98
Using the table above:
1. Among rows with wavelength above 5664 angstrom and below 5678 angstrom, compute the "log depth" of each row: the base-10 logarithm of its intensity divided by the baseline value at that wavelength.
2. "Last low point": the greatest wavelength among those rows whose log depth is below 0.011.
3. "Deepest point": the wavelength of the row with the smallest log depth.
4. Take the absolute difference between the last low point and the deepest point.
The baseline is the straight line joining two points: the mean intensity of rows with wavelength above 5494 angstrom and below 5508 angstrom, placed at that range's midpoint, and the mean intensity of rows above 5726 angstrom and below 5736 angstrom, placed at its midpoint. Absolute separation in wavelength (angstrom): 6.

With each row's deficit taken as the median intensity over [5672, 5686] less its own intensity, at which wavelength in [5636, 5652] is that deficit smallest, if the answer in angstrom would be 5651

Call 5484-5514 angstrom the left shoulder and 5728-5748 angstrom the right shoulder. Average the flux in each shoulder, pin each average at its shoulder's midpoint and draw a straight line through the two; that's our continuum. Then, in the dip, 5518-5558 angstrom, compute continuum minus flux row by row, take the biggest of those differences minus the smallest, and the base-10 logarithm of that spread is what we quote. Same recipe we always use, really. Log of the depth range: 0.58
